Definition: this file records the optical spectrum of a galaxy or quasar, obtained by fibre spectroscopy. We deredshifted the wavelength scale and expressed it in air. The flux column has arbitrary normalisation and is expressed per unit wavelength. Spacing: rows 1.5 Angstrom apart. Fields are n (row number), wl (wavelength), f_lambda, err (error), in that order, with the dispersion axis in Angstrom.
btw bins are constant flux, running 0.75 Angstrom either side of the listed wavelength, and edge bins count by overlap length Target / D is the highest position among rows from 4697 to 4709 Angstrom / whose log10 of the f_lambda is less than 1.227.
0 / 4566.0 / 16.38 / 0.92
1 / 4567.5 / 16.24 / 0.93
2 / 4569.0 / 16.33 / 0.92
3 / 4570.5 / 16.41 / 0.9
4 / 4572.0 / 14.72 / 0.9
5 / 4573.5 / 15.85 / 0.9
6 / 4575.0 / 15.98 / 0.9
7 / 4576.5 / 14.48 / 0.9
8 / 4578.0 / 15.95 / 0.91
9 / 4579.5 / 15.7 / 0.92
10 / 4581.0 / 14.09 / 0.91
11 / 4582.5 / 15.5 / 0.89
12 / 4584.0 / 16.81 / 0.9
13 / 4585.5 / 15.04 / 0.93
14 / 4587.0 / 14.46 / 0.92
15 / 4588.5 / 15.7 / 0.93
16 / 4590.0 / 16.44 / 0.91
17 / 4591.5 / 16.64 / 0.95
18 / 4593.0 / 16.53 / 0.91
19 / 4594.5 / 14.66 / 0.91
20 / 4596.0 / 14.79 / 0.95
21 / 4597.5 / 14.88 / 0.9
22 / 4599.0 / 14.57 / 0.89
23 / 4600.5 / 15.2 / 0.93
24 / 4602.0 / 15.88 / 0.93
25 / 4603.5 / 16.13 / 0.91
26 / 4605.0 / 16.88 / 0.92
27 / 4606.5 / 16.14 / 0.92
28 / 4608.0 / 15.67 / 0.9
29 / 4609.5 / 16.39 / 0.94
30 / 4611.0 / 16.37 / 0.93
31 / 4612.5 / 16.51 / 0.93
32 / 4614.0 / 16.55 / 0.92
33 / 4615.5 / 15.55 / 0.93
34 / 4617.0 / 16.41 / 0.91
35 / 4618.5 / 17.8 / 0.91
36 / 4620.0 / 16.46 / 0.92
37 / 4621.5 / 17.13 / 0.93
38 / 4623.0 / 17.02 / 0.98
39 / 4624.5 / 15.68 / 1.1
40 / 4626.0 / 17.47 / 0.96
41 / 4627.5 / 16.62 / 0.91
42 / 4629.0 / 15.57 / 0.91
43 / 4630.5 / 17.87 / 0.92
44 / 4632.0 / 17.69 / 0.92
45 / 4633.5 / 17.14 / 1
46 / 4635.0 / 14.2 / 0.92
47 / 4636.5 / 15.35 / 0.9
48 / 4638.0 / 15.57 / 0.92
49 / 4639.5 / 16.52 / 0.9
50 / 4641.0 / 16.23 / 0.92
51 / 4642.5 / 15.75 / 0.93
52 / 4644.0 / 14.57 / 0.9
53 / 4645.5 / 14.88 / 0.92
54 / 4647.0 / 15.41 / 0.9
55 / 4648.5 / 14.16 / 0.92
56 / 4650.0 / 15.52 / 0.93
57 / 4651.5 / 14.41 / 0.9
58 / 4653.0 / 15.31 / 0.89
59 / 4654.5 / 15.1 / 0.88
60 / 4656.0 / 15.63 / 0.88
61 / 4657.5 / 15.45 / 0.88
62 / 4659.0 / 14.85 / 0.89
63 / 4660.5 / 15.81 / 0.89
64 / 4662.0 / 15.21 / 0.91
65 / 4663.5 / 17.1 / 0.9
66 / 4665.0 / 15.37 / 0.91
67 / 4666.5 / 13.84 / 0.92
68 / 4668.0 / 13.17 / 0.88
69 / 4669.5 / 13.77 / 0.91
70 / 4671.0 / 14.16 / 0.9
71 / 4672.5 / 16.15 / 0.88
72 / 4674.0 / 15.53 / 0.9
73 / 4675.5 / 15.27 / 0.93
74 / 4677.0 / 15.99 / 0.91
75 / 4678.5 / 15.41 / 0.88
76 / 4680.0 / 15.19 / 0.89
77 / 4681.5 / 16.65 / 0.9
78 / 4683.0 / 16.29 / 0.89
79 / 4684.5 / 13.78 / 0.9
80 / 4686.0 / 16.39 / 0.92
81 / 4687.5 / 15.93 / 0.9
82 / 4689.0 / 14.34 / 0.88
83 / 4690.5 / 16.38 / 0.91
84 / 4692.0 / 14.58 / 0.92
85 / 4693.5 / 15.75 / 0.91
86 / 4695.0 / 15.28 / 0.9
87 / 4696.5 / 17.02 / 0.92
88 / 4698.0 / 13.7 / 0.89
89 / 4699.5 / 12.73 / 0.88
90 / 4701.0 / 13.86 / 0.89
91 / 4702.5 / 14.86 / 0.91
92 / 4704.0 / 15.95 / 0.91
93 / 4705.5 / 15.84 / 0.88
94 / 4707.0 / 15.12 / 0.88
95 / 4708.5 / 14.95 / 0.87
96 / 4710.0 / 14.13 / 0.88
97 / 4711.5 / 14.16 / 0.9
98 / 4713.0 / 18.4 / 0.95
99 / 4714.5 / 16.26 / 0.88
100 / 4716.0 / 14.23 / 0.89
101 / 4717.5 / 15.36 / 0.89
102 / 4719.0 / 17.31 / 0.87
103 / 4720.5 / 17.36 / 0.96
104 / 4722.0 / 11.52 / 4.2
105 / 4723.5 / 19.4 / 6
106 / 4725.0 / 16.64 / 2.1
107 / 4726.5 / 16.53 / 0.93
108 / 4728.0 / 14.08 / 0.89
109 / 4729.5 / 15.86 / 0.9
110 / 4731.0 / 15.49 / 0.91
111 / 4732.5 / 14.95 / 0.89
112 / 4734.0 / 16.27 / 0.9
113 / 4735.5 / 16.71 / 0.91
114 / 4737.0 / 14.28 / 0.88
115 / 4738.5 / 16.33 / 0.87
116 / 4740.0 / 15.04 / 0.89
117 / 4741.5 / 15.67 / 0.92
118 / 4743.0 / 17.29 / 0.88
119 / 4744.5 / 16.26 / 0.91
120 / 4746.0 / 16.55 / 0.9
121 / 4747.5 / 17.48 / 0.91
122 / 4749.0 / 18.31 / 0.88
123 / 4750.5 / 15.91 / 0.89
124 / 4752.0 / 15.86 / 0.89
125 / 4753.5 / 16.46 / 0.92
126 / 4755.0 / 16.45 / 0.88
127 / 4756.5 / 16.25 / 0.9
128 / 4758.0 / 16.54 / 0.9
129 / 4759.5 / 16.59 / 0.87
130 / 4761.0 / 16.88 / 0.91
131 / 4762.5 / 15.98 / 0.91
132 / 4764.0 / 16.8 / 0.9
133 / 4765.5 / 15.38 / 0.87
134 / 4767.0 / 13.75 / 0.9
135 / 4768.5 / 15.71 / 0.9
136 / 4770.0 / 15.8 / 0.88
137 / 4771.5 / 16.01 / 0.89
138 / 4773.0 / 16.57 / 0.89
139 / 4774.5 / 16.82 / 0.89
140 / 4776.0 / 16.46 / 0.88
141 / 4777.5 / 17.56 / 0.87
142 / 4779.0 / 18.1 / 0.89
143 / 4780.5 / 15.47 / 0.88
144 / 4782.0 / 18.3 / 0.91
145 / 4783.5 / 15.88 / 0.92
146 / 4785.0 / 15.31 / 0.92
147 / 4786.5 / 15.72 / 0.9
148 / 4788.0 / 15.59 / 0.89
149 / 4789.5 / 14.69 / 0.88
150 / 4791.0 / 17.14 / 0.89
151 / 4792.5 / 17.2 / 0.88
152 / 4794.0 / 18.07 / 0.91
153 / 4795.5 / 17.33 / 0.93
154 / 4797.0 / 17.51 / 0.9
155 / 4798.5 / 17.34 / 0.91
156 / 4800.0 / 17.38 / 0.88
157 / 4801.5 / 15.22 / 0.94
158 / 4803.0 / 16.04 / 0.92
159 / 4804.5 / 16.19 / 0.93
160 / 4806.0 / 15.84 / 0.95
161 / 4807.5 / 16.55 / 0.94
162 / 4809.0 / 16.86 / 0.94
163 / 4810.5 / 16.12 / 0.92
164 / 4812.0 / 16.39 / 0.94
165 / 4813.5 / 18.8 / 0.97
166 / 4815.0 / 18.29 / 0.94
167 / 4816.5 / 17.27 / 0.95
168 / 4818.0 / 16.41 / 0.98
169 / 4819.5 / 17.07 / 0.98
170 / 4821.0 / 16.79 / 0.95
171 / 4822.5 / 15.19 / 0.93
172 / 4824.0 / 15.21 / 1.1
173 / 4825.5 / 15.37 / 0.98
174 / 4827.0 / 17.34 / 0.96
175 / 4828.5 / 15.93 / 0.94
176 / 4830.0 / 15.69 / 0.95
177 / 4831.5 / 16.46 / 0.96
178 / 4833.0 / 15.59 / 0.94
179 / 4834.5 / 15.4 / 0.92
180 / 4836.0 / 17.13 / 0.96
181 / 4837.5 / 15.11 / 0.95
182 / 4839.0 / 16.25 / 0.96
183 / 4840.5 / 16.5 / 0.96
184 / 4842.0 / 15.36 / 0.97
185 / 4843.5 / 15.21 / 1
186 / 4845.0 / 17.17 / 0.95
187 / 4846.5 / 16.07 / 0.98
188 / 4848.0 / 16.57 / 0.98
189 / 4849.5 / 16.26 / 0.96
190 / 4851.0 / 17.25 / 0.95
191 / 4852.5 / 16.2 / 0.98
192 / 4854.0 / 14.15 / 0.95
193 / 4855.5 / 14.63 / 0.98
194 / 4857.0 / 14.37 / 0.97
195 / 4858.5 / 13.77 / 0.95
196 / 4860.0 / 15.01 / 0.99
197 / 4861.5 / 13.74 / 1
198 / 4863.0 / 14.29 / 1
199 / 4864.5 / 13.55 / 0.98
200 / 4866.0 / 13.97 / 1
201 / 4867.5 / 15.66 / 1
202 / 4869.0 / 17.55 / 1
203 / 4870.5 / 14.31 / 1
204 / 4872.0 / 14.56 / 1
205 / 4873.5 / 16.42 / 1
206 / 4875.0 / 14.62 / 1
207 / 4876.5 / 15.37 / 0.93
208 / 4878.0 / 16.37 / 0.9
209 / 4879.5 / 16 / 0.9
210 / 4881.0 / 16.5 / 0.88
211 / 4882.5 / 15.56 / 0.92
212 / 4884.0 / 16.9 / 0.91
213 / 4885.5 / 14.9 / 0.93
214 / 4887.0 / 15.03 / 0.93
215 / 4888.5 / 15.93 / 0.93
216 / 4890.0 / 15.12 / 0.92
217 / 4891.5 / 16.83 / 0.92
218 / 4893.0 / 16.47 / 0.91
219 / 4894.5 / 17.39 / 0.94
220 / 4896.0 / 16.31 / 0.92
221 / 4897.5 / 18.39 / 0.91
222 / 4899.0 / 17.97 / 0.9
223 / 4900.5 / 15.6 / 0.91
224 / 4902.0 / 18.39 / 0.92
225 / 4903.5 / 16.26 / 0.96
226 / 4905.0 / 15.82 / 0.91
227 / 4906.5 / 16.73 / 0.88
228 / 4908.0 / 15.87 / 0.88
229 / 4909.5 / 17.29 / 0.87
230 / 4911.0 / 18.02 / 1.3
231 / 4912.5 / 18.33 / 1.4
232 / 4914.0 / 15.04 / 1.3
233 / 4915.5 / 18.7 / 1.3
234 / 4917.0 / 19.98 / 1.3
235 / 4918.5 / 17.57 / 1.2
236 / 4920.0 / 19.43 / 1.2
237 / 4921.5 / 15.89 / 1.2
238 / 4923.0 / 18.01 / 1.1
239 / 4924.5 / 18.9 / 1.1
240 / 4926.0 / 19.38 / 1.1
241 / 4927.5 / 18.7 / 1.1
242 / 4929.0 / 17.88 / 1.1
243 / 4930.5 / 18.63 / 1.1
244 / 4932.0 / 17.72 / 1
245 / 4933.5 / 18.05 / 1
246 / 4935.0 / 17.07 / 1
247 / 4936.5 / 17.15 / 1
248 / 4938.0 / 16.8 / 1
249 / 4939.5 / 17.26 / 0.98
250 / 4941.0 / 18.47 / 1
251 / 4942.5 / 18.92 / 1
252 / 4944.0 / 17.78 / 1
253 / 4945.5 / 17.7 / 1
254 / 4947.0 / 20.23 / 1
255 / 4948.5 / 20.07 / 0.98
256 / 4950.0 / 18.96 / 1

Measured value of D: 4708.5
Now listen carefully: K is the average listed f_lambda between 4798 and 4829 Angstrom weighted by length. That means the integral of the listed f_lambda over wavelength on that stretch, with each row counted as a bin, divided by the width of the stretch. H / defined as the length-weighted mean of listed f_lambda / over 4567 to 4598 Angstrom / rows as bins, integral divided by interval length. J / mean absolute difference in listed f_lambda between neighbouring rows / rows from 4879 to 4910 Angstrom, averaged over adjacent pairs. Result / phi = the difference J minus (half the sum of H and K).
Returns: -14.9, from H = 15.58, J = 1.2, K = 16.6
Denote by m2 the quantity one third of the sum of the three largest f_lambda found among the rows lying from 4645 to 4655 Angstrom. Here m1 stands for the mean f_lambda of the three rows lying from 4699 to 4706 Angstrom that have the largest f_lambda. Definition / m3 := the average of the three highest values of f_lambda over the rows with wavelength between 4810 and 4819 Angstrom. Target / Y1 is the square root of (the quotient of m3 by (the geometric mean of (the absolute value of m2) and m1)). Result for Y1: 1.082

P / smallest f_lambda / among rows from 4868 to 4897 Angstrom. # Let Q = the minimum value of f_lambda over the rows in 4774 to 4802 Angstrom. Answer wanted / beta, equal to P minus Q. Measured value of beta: -0.4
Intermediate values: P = 14.31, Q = 14.69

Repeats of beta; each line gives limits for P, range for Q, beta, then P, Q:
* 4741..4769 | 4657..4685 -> 0.6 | 13.75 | 13.17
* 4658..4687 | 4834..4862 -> -0.6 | 13.17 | 13.74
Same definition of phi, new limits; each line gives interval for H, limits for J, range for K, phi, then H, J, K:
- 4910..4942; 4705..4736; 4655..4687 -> -14.8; 17.95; 1.8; 15.3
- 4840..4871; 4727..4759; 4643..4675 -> -14.2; 15.31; 1.0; 15.0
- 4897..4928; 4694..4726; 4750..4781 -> -15.0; 17.62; 2.0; 16.3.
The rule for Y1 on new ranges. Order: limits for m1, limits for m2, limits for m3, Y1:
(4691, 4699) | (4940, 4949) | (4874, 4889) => 0.966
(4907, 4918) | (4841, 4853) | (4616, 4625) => 0.982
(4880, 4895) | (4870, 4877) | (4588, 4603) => 1.009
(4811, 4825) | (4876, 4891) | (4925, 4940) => 1.044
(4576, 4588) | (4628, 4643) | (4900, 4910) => 1.018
